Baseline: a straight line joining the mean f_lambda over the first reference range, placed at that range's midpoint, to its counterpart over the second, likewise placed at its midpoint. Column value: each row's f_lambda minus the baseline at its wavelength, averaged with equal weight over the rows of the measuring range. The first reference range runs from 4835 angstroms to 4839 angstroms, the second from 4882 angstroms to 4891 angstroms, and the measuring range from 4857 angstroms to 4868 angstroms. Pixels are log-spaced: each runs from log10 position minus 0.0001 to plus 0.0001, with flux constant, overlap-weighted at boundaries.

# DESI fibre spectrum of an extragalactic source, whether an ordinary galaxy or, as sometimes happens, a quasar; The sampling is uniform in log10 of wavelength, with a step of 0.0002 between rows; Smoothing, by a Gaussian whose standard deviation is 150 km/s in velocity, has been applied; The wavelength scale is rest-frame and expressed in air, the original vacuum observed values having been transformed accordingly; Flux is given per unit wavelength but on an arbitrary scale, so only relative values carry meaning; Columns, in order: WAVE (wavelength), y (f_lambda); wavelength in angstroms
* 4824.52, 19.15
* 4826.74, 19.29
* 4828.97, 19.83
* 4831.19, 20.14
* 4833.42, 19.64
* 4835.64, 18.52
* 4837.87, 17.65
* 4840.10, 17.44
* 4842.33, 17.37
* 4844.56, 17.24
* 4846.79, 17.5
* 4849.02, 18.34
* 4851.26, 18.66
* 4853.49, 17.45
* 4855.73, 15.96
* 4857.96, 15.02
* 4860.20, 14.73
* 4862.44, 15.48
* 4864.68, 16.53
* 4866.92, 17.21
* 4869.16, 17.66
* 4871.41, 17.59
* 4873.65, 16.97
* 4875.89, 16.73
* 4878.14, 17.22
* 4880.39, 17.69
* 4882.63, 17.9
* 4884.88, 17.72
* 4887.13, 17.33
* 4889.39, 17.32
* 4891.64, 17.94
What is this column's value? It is -2.0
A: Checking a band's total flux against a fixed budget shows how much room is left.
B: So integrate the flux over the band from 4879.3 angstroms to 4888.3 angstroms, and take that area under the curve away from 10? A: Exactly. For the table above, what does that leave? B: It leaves -149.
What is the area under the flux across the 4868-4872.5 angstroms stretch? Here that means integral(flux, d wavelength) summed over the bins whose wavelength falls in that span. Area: 79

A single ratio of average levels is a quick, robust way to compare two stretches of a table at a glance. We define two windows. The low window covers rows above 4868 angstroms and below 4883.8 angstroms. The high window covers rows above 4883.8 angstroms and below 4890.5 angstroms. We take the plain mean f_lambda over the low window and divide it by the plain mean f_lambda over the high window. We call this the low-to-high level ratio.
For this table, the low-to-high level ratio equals 1.00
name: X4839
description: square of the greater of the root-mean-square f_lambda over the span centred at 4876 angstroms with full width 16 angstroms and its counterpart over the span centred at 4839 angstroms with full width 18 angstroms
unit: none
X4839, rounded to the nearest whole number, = 332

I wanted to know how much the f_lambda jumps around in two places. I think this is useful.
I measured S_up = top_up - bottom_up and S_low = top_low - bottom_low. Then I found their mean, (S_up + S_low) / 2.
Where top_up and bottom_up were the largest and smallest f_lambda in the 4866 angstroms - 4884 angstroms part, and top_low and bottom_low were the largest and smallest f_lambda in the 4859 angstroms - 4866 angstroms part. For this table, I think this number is 1.5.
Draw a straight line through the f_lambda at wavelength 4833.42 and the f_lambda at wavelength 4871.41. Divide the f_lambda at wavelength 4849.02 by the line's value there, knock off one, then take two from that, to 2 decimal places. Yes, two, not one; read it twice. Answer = -2.02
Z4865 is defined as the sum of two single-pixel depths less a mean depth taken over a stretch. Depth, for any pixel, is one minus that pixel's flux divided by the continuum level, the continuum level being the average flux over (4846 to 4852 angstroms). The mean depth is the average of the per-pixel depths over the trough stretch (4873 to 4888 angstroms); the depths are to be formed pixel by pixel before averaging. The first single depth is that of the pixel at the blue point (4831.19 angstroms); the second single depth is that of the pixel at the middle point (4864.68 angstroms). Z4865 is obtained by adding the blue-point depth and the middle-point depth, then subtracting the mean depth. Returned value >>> -0.06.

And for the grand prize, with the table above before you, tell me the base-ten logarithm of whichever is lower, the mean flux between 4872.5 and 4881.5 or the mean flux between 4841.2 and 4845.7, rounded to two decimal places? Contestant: 1.23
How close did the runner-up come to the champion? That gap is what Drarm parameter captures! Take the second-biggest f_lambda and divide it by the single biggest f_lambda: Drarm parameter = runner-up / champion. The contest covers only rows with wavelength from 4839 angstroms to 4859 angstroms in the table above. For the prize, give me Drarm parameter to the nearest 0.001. 0.983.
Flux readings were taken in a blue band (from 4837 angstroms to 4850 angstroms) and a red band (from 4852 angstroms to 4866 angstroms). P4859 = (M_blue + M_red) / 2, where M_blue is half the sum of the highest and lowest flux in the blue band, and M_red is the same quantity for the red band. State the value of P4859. 16.9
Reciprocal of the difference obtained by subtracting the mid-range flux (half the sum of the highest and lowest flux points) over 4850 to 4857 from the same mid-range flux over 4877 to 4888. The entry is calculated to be 4.0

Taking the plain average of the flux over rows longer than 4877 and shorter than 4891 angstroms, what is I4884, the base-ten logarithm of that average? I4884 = 1.244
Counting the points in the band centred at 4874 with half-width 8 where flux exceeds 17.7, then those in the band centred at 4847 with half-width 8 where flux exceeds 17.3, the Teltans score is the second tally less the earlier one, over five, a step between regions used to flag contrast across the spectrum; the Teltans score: 1.20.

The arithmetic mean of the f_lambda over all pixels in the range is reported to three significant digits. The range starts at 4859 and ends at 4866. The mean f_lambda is 15.6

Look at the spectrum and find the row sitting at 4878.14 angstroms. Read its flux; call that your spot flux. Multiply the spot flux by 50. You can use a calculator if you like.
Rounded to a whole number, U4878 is 861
